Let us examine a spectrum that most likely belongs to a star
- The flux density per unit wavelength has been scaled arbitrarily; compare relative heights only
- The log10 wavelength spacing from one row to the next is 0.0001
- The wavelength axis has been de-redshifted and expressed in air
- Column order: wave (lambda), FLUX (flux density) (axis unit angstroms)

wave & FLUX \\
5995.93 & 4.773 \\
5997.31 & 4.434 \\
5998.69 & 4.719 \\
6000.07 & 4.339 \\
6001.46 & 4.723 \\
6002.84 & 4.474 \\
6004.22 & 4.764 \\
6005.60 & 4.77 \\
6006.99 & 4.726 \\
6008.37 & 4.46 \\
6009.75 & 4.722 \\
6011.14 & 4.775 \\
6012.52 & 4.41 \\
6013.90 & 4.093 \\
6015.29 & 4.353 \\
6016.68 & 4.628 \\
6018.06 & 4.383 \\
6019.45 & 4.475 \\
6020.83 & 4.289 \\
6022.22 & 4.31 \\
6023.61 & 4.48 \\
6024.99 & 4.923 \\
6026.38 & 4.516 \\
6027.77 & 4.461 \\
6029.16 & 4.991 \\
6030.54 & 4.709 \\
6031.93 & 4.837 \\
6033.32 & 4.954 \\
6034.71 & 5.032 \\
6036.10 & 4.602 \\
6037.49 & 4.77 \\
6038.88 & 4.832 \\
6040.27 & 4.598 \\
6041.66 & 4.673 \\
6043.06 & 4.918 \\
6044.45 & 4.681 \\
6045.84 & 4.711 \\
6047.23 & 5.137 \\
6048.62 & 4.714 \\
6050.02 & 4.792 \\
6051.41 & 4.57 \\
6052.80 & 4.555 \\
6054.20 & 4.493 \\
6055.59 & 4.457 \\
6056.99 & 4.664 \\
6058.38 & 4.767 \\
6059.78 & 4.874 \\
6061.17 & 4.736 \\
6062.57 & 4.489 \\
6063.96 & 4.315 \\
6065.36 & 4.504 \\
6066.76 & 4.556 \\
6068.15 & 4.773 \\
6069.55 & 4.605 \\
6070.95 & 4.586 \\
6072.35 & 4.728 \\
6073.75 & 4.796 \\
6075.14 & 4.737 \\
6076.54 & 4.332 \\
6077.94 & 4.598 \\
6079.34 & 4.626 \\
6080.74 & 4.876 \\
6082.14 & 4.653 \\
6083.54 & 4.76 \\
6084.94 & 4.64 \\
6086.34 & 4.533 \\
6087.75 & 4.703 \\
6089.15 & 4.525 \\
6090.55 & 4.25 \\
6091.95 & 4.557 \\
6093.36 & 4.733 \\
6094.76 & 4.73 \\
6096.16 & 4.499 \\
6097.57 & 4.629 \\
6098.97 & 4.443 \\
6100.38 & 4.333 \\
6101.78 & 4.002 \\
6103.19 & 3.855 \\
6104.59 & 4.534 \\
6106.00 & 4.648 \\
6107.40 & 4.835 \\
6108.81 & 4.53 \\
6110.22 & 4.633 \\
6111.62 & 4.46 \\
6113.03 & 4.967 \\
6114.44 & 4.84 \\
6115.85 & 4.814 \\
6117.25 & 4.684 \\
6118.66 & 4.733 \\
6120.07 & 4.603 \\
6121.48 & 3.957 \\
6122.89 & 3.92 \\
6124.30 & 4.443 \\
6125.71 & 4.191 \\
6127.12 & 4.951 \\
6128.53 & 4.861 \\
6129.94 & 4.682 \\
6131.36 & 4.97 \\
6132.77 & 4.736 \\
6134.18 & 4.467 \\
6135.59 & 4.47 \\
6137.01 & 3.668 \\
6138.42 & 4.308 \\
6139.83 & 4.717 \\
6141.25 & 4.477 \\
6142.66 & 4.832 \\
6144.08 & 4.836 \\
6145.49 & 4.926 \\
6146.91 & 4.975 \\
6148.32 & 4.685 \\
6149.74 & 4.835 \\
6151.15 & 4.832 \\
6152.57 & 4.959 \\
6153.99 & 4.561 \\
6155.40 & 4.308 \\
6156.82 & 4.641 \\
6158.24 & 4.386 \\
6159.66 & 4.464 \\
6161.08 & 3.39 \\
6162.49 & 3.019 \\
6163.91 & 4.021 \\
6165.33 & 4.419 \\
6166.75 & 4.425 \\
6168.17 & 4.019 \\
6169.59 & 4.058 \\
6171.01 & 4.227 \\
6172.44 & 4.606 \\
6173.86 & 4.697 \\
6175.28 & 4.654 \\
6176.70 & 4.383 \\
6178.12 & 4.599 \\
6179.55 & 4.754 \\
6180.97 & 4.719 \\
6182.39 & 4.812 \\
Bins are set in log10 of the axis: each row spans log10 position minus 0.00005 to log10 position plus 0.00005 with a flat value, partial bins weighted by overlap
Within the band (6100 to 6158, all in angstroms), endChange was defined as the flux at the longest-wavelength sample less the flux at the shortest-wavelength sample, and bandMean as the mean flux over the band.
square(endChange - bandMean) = 18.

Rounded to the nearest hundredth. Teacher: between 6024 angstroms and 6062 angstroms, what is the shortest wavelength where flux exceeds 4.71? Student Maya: 6024.99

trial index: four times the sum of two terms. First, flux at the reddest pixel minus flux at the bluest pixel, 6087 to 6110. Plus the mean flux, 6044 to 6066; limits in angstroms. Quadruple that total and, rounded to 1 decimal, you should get 17.9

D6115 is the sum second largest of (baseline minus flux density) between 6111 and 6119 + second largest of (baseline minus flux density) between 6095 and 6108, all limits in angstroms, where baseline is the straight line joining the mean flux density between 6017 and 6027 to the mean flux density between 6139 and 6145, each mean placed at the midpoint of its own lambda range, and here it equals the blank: 0.62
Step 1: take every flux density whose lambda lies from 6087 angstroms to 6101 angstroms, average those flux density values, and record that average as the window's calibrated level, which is 4.54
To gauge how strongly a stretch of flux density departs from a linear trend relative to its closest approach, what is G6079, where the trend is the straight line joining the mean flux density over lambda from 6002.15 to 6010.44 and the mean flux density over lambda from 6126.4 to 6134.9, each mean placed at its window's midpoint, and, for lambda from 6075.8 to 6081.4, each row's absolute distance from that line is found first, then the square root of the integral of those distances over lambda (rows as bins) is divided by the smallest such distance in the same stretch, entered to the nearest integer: 10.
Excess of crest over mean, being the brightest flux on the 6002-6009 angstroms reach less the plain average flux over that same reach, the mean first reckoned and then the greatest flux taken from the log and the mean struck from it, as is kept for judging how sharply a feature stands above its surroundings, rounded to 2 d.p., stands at 0.13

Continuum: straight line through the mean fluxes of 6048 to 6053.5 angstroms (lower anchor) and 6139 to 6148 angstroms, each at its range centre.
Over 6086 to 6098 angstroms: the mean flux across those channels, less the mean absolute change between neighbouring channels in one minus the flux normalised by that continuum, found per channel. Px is 4.53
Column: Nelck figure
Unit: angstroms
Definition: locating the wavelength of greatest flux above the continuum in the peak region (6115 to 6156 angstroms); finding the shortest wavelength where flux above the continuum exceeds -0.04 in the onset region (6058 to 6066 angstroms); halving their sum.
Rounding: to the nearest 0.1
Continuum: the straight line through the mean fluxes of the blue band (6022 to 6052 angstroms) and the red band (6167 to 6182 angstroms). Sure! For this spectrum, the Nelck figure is 6102.6 angstroms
